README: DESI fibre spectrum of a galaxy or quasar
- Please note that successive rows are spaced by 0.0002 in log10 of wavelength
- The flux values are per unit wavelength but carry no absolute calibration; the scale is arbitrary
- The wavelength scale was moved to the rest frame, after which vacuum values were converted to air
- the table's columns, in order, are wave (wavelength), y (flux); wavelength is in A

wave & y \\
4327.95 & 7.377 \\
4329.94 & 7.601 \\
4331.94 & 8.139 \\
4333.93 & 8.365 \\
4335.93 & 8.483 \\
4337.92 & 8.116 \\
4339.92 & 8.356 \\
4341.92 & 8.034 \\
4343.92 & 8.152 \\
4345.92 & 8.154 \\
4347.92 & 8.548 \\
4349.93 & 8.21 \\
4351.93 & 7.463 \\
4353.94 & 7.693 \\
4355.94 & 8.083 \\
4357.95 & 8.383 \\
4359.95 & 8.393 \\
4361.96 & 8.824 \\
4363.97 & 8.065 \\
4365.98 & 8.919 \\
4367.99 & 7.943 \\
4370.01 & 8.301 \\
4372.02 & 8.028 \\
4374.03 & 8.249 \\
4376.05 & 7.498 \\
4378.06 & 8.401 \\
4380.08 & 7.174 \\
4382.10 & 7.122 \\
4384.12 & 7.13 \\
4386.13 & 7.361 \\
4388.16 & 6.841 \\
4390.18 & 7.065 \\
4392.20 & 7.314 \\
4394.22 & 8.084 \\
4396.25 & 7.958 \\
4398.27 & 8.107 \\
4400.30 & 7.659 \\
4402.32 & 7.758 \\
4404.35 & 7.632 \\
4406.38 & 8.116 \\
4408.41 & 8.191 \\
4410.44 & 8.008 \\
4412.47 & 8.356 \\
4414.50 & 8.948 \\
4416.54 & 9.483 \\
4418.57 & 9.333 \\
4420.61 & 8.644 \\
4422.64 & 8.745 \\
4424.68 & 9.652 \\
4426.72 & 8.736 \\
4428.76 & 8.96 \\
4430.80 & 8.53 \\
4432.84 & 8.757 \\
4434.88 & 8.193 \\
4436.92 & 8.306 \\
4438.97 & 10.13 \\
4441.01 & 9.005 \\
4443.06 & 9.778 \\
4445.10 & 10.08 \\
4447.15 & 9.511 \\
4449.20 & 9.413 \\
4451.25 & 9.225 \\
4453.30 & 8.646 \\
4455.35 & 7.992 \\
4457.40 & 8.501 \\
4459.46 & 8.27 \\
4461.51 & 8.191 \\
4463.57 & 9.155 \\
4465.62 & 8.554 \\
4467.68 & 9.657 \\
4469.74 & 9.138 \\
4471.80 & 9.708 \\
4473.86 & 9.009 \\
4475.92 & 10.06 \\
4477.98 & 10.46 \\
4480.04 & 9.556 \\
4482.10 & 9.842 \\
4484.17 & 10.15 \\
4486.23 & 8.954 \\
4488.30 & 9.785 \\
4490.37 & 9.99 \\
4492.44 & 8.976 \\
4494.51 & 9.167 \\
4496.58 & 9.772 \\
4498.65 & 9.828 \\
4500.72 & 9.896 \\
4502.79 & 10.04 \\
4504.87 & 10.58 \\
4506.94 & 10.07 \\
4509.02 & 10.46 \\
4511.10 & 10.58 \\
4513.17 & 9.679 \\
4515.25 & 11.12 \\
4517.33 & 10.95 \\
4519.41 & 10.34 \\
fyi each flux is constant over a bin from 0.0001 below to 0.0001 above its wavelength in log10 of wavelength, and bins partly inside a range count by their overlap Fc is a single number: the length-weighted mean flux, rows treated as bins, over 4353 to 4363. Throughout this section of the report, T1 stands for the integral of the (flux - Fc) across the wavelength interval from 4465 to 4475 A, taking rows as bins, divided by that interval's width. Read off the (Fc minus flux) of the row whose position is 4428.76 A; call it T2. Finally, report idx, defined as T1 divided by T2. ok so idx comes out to -1.4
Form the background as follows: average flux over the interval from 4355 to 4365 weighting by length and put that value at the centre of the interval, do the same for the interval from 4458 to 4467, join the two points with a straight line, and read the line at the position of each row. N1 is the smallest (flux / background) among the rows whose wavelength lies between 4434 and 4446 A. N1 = 0.96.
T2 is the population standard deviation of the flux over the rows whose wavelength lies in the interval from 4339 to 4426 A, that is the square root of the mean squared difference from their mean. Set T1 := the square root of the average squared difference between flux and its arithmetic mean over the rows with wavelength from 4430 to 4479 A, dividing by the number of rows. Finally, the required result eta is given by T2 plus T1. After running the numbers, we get 1.33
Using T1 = 0.70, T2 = 0.6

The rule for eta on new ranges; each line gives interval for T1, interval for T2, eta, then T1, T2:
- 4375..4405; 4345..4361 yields 0.78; 0.44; 0.3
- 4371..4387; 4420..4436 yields 0.88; 0.49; 0.4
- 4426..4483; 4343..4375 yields 1.03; 0.67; 0.4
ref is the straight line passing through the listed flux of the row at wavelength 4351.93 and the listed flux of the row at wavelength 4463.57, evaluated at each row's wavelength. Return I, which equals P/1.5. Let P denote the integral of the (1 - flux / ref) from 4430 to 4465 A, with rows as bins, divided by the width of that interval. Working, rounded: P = -0.002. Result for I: -0.001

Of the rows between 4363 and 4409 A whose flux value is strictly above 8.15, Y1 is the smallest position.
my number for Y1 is 4365.98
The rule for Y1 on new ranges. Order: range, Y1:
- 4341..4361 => 4343.92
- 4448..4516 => 4449.20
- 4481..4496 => 4482.10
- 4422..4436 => 4422.64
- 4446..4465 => 4447.15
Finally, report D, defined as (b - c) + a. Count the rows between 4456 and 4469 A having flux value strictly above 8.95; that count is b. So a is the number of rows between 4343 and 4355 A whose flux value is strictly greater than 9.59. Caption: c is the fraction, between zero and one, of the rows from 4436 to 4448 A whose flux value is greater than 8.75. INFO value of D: 1.2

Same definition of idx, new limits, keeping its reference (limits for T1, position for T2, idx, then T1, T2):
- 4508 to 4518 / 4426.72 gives -5.0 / 2.3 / -0.5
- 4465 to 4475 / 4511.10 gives -0.4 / 1.0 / -2.3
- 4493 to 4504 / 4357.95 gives -14.5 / 1.4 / -0.1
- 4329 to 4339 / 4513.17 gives 0.1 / -0.1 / -1.4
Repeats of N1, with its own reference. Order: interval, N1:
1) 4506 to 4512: 1.16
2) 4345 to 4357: 0.90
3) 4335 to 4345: 0.97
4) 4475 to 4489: 1.04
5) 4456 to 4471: 0.95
